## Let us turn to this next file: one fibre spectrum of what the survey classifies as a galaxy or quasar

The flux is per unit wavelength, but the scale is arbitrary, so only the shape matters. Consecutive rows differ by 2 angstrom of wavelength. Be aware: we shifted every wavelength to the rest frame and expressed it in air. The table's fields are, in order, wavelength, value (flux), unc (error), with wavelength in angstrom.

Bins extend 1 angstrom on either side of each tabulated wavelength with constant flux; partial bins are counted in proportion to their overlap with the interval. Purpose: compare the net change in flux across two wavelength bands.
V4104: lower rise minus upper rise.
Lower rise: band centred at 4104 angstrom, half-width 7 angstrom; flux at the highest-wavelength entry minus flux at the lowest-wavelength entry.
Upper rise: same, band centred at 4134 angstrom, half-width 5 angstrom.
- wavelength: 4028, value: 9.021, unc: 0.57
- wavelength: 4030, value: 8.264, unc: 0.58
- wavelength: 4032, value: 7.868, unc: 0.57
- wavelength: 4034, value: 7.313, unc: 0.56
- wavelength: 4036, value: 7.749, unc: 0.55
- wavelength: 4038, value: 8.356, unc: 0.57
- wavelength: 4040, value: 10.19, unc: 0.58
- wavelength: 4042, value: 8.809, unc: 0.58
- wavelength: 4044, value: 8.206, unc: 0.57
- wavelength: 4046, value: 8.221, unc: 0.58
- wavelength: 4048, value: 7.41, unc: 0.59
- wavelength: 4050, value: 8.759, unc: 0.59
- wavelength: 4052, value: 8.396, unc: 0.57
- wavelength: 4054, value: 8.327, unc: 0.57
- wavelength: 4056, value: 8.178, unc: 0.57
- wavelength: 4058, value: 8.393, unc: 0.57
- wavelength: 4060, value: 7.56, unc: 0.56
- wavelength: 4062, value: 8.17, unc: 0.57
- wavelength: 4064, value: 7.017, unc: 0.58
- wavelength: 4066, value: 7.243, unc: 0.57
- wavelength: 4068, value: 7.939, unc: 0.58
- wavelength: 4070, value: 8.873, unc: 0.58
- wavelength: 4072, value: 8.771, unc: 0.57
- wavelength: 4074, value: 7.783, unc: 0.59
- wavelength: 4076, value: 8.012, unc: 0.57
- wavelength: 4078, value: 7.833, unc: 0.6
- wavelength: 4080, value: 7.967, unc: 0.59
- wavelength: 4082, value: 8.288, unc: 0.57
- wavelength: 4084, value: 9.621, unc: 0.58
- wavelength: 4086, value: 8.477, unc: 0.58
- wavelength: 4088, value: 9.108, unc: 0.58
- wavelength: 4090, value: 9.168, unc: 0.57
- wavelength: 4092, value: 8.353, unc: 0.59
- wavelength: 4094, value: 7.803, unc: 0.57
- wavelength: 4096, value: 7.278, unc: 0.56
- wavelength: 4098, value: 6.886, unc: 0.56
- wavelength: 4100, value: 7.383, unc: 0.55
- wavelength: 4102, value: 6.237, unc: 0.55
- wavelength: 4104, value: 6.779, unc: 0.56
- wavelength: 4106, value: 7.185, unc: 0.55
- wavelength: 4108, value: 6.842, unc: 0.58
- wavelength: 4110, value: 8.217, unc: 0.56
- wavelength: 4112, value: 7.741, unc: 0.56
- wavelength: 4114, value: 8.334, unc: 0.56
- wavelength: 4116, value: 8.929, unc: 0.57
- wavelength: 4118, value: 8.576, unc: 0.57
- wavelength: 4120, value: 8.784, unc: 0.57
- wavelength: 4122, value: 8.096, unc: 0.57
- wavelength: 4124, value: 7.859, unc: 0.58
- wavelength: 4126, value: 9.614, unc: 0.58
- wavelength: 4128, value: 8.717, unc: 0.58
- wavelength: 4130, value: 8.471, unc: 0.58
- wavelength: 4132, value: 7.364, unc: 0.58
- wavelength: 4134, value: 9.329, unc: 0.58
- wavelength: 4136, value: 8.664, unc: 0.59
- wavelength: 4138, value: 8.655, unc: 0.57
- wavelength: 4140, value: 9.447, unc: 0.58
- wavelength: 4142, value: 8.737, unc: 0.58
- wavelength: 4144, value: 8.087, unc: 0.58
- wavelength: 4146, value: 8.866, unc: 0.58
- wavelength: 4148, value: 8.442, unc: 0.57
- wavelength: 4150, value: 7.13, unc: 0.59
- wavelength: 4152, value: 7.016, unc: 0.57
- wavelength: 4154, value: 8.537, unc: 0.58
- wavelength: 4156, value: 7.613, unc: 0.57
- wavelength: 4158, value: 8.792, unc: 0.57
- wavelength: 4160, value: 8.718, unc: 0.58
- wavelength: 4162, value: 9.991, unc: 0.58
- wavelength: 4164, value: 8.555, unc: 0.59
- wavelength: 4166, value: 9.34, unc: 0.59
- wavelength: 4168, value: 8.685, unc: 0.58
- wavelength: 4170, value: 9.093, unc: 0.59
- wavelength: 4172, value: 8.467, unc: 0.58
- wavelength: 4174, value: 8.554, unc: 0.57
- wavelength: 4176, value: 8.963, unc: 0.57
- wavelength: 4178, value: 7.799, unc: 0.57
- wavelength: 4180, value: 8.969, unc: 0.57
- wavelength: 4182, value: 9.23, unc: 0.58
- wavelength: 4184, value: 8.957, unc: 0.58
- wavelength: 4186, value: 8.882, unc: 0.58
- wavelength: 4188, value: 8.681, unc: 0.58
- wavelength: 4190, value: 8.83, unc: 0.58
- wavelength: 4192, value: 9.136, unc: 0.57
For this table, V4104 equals 1.1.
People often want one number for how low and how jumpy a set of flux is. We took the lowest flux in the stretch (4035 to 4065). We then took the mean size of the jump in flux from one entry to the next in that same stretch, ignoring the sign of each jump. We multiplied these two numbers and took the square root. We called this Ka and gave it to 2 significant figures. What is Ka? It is 2.2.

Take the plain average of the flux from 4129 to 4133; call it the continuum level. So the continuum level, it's 7.9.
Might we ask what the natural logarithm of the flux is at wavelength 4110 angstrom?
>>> 2.11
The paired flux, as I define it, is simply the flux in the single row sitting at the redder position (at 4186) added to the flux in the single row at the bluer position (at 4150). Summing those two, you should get 16.0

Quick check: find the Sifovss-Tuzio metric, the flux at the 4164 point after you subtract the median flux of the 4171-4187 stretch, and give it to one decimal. -0.4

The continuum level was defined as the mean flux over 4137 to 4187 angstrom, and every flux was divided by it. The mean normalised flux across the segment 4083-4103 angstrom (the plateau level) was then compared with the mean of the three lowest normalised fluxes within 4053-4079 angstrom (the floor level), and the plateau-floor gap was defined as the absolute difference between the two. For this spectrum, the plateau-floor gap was 0.09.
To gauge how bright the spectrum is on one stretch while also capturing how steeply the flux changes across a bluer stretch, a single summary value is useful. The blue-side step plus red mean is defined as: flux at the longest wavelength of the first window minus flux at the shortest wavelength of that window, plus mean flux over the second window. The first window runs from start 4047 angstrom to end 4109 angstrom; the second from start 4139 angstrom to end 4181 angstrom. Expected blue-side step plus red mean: 8.0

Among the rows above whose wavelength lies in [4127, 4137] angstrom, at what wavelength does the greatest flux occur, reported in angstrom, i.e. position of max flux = 4134 angstrom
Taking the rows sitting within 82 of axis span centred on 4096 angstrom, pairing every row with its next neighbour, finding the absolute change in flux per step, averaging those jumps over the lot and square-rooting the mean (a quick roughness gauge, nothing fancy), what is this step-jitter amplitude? 0.81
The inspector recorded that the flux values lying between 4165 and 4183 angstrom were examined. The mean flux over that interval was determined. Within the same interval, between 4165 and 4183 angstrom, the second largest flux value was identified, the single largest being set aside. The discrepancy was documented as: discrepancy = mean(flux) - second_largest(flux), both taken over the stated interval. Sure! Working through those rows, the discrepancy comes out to -0.44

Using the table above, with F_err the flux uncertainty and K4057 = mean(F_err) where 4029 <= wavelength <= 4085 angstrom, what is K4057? 0.575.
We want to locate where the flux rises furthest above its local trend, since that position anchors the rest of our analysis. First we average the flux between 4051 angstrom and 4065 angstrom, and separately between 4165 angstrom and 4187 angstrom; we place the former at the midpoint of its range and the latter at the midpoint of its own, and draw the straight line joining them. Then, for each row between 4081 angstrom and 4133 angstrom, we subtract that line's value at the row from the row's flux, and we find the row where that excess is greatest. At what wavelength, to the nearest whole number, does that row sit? 4084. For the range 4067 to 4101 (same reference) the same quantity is 4084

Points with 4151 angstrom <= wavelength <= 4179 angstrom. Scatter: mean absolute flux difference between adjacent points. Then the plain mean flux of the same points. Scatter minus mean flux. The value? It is -7.8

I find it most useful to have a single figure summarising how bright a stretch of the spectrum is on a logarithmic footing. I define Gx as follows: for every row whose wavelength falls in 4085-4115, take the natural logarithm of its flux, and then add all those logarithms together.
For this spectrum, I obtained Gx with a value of 30.6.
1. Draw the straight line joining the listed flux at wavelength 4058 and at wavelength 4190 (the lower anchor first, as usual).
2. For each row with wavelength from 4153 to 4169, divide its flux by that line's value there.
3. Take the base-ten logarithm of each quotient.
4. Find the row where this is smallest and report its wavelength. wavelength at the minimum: 4156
